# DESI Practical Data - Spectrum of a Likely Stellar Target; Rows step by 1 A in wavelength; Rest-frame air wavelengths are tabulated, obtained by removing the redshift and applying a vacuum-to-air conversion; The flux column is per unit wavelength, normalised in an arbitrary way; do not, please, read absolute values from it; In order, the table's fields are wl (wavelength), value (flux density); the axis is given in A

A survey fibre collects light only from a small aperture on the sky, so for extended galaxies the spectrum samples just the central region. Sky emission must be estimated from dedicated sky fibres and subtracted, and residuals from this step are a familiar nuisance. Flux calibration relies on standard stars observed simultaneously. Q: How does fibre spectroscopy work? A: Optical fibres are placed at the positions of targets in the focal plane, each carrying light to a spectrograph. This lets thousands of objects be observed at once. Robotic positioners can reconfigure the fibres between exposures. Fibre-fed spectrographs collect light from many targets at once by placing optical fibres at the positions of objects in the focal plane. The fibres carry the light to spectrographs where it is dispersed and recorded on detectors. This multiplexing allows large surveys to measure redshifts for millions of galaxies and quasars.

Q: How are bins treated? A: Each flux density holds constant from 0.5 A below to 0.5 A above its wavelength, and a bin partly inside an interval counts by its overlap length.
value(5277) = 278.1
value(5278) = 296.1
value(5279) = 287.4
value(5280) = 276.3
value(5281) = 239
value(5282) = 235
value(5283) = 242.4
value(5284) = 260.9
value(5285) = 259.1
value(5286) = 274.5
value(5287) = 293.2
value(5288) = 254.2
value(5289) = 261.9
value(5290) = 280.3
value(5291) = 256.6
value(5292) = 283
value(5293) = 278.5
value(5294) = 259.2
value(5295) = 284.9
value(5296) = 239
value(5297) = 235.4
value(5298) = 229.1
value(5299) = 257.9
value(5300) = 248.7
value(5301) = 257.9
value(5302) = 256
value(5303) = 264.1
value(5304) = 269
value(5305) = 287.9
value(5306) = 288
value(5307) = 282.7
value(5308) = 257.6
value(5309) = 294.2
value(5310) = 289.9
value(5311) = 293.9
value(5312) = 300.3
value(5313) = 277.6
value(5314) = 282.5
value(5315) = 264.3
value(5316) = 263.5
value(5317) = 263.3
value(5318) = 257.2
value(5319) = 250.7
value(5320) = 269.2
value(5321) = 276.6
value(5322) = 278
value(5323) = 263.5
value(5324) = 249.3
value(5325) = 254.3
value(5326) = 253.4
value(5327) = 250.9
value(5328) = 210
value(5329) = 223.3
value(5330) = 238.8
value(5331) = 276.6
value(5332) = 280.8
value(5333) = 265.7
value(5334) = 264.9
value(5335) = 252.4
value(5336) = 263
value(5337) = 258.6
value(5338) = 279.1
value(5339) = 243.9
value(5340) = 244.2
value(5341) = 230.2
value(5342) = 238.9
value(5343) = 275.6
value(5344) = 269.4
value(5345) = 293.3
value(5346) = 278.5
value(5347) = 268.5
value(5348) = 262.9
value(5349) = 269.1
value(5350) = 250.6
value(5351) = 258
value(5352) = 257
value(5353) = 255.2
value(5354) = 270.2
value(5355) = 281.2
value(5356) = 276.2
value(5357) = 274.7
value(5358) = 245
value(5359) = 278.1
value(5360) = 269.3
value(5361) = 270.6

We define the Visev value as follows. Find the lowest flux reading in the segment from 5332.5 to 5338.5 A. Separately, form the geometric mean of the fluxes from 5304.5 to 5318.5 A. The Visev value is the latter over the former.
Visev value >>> 1.10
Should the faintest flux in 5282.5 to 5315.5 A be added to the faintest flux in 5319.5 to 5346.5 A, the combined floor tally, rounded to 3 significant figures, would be 439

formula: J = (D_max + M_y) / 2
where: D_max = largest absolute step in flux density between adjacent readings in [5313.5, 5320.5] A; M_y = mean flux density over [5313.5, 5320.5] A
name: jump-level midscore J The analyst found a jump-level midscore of 141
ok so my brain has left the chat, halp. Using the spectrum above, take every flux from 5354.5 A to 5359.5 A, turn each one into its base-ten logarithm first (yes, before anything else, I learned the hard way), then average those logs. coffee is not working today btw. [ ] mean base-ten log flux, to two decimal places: 2.43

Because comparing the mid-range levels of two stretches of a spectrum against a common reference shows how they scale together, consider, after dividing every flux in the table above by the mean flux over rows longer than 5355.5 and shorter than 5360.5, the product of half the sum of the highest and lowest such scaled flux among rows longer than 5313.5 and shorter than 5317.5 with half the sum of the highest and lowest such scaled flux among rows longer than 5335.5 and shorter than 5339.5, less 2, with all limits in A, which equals -1.01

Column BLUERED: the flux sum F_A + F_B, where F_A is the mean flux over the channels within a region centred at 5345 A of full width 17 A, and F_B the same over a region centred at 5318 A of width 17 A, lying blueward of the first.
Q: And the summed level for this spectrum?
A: 531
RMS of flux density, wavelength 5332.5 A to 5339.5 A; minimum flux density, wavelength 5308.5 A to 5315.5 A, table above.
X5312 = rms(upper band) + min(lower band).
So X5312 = 526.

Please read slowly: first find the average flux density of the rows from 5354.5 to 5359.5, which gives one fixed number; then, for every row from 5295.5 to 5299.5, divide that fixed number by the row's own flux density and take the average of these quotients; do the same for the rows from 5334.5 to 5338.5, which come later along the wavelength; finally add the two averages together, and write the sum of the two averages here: 2.16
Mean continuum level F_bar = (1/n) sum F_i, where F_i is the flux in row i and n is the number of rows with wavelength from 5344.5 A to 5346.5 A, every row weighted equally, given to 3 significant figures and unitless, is 286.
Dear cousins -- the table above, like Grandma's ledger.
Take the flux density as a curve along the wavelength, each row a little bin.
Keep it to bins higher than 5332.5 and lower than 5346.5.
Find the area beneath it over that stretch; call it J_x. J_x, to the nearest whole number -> 3658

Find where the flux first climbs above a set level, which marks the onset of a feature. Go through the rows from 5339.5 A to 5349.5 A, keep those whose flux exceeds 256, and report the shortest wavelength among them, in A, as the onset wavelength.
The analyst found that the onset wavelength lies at 5343 A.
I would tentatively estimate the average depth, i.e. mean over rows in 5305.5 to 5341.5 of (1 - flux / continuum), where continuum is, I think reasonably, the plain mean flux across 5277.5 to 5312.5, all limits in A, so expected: 0.02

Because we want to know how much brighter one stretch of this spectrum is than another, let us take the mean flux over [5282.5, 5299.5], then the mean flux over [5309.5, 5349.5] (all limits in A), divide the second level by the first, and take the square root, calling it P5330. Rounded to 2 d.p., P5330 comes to 1.00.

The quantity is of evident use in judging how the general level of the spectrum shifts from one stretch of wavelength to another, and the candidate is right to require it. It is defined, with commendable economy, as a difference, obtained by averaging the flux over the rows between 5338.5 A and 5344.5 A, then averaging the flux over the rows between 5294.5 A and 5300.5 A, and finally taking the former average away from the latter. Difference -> -1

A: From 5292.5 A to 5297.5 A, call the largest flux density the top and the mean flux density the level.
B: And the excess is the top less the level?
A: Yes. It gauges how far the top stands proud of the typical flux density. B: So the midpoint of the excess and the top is 155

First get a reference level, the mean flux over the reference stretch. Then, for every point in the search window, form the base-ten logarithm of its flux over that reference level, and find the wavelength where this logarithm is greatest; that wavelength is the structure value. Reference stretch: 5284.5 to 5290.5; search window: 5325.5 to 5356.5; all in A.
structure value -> 5345 A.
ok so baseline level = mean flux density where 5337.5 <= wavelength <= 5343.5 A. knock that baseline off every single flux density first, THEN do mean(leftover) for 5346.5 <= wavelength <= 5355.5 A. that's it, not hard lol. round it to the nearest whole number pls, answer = 12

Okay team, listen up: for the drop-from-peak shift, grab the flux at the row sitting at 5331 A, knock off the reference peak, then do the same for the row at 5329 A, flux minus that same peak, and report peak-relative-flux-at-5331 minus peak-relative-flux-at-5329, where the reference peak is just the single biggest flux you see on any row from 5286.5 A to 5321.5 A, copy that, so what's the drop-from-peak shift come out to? 53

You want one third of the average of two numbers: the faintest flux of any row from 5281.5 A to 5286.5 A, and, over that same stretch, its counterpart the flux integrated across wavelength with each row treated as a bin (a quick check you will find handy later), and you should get 251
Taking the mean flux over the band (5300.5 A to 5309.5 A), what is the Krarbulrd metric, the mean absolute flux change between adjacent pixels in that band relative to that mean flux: 0.046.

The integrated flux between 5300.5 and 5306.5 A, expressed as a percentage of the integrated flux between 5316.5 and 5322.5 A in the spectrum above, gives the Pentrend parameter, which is 102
